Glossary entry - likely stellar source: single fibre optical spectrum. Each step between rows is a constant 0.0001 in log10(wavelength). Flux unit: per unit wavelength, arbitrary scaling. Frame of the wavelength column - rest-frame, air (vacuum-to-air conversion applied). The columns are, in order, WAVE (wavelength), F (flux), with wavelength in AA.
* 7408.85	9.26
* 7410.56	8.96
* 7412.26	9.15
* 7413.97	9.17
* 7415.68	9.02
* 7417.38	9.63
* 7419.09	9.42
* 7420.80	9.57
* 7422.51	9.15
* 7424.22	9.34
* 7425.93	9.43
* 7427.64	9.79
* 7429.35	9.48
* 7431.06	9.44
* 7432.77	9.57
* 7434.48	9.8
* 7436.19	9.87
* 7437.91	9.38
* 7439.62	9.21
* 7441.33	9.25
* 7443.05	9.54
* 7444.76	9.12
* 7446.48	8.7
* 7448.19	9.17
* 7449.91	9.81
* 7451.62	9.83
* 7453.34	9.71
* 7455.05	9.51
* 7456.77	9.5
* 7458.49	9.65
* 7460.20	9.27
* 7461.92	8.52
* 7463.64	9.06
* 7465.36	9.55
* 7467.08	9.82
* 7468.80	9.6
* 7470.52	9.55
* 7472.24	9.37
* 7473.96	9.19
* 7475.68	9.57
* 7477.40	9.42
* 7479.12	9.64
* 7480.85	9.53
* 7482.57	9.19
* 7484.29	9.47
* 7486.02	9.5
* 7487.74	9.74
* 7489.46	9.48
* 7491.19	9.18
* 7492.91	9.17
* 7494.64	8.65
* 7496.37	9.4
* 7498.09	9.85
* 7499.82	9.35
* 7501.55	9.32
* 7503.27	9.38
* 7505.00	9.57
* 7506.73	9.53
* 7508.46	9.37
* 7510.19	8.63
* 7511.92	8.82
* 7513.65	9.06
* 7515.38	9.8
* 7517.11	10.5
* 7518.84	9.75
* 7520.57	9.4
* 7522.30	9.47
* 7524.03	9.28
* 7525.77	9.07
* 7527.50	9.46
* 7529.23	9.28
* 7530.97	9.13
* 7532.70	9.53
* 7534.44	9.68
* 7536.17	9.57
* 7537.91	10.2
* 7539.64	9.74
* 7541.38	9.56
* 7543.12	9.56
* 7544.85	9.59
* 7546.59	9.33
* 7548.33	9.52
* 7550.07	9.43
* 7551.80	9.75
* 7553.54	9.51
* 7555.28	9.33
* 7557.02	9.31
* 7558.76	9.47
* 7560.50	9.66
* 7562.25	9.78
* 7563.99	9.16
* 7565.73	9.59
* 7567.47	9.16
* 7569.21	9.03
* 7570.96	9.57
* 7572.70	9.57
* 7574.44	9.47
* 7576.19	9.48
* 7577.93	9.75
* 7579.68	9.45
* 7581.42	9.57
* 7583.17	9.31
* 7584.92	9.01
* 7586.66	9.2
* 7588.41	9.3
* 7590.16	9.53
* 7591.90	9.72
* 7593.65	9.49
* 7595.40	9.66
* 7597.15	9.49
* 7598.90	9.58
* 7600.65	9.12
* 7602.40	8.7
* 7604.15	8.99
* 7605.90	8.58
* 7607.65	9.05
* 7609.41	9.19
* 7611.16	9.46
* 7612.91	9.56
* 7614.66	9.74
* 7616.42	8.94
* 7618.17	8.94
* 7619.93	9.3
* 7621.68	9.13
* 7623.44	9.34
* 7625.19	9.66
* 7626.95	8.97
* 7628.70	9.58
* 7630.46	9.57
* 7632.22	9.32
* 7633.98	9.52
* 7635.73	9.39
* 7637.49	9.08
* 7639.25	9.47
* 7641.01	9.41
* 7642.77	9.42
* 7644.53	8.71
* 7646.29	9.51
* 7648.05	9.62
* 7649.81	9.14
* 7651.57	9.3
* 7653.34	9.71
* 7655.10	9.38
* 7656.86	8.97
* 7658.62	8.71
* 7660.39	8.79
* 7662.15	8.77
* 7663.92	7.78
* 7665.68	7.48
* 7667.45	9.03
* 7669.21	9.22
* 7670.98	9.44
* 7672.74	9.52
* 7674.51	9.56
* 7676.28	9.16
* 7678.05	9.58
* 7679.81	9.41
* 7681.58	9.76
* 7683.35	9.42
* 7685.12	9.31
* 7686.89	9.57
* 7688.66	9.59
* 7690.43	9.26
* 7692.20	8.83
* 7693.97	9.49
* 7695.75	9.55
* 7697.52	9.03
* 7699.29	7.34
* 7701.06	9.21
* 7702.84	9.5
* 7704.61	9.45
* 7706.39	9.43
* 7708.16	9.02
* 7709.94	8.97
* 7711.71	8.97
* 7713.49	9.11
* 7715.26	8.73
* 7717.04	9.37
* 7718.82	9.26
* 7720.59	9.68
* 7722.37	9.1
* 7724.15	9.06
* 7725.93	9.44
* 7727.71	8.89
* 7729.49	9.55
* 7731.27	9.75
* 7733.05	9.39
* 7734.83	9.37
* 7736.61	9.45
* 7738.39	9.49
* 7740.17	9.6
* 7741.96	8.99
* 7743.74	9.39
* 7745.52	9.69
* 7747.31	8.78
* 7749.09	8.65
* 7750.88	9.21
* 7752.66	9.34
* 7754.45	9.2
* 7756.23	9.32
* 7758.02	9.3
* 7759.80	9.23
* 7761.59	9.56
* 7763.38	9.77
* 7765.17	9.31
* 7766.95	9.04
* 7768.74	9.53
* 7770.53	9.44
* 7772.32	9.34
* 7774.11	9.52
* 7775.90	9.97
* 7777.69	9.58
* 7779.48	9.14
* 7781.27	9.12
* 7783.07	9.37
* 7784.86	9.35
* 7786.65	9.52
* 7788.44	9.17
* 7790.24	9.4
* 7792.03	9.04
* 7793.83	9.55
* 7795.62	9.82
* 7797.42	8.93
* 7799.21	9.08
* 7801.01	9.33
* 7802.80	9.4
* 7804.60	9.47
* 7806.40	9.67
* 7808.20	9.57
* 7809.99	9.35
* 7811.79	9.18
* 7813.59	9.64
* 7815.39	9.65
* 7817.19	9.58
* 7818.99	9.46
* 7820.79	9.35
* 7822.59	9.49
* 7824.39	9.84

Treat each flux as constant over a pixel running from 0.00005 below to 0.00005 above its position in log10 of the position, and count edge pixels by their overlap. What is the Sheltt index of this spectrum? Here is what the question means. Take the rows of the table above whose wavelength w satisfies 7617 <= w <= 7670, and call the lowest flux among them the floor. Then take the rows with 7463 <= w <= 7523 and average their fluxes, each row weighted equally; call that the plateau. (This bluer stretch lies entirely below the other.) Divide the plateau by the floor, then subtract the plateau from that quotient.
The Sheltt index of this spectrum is -8.17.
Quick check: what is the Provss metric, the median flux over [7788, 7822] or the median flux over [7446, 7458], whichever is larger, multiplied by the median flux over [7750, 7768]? 88.5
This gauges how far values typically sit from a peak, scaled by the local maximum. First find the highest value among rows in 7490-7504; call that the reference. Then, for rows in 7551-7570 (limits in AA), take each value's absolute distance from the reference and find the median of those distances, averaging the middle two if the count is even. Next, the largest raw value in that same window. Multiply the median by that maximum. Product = 3.72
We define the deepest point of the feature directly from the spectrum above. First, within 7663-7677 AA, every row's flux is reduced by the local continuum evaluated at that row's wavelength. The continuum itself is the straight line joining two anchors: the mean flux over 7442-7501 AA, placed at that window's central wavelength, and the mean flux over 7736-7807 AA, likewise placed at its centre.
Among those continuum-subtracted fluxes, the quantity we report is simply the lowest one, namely -1.9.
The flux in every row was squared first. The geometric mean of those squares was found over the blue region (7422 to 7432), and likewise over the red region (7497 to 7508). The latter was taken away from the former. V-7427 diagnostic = -1.2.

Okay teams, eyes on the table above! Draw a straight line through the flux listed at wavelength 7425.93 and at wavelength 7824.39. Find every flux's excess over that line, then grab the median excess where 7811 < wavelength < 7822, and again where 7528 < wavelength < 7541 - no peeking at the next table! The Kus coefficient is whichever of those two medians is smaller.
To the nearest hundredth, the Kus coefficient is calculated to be -0.31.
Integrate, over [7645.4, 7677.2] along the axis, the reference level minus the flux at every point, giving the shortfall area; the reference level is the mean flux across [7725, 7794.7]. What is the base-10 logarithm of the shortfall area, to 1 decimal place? 1.0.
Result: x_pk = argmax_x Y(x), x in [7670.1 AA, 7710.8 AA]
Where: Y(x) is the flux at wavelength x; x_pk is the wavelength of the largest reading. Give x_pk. 7681.58 AA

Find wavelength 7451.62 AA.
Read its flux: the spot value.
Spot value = 9.83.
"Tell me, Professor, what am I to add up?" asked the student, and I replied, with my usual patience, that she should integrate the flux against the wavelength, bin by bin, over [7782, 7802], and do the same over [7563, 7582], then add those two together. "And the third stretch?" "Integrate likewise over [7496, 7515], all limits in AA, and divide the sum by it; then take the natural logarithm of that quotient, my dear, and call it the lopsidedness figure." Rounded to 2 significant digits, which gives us 0.73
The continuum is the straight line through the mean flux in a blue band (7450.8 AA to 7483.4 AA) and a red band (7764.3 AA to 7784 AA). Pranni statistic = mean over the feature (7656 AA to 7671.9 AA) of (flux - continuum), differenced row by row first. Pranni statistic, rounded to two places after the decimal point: -0.73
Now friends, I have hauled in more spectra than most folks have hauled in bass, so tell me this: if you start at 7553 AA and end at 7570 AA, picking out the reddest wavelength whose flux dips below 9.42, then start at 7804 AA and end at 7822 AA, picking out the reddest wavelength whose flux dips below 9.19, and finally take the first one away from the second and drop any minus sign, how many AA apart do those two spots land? 242.6 AA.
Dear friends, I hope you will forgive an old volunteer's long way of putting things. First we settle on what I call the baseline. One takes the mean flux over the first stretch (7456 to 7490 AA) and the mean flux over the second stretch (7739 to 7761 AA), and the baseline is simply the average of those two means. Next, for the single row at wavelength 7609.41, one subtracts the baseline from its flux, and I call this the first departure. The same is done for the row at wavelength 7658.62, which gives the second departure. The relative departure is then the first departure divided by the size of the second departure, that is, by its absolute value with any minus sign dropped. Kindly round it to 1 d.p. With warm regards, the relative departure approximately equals -0.2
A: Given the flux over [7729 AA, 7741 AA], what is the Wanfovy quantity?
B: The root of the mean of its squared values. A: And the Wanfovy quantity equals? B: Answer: 9.5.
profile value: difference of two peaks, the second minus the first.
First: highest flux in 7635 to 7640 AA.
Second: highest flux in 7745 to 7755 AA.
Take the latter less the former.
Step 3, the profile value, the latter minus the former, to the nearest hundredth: 0.22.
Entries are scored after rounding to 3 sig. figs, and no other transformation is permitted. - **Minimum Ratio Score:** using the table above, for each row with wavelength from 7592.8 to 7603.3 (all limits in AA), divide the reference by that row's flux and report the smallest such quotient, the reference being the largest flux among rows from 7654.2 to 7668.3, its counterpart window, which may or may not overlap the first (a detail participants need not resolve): 0.971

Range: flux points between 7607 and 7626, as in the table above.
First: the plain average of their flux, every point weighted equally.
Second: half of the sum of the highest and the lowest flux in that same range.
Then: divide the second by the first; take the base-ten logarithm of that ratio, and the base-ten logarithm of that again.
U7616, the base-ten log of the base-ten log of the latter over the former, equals -2.74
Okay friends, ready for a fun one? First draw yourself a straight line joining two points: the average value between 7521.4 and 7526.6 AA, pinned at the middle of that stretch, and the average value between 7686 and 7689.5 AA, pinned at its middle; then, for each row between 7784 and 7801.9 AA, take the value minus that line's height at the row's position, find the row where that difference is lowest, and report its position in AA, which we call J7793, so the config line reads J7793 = 7797.42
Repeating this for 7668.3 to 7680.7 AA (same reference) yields 7676.28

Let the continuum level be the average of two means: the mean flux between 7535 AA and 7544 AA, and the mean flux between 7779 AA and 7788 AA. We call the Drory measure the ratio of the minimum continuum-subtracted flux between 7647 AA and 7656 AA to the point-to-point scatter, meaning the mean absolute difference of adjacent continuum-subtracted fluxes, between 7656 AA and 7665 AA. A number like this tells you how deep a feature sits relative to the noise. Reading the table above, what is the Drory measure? -1.1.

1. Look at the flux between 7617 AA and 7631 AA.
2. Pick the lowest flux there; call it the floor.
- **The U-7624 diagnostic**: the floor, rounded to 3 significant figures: 8.94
